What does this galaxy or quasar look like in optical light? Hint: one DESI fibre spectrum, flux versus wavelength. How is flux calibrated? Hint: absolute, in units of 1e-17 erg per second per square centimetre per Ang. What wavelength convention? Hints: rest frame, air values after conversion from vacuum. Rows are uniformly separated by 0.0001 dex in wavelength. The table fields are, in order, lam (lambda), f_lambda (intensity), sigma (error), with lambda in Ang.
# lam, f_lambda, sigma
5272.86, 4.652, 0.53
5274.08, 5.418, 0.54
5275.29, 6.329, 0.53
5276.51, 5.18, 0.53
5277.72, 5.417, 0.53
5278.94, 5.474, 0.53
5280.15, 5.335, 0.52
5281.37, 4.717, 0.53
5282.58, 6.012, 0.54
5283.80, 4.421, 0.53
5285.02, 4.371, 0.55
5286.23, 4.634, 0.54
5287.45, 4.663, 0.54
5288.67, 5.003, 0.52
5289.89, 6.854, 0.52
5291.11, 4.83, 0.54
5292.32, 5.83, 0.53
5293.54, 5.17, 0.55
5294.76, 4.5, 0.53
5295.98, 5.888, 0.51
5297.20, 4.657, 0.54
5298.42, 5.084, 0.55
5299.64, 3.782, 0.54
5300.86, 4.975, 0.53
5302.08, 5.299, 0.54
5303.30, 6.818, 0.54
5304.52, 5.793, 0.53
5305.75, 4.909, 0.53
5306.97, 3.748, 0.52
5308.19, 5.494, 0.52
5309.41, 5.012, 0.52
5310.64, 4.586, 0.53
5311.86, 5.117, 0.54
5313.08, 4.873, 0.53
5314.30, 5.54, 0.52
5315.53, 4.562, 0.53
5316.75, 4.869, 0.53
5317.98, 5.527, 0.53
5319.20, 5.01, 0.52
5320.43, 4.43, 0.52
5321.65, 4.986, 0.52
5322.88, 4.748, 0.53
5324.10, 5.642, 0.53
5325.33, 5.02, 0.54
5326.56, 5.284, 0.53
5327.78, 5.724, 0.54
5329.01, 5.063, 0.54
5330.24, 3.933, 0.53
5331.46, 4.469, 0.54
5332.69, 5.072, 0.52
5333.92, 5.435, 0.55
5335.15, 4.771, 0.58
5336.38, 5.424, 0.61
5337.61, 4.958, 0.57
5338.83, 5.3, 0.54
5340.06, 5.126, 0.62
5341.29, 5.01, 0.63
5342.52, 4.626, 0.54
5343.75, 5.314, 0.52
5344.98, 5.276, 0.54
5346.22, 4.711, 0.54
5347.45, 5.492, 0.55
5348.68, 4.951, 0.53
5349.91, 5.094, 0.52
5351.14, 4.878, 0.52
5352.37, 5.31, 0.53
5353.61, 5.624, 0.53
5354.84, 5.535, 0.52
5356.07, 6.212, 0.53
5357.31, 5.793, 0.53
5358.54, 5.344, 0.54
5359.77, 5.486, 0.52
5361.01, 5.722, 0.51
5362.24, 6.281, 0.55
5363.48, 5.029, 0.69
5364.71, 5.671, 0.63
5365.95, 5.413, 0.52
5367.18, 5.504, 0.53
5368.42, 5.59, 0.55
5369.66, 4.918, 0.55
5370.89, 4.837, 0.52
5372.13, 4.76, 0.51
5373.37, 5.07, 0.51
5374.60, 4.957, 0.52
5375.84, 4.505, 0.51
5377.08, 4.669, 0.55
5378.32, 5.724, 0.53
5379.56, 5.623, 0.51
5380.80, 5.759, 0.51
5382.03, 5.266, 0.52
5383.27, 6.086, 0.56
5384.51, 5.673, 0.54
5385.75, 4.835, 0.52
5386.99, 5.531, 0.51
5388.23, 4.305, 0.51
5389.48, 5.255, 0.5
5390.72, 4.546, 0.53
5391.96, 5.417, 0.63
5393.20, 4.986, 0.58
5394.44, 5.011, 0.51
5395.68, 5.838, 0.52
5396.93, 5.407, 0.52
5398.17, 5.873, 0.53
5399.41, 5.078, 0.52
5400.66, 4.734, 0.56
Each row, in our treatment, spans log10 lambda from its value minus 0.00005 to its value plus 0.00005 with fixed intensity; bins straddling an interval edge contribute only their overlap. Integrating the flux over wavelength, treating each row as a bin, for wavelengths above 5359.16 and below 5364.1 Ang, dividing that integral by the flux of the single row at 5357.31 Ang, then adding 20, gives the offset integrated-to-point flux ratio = 24.8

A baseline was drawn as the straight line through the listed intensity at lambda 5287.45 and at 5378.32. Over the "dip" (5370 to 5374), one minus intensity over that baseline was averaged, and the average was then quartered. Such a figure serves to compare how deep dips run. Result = 0.034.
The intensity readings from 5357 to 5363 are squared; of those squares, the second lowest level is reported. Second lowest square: 30.1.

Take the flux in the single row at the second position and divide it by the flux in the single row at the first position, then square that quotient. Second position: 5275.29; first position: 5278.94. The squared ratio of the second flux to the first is 1.3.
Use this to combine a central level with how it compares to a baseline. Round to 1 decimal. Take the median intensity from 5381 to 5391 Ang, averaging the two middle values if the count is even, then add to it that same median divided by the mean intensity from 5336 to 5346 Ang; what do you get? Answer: 6.3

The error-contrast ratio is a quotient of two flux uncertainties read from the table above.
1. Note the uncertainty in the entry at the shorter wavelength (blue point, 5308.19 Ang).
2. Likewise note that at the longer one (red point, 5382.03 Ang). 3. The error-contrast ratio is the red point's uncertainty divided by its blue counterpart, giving 1.00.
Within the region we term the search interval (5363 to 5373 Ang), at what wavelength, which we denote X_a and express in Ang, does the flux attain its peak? 5364.71 Ang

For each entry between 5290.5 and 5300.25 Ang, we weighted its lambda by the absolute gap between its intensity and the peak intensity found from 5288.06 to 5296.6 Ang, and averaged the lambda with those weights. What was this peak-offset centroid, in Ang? 5295.8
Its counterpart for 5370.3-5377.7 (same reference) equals 5374.1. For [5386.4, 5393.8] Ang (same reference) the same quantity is 5390.1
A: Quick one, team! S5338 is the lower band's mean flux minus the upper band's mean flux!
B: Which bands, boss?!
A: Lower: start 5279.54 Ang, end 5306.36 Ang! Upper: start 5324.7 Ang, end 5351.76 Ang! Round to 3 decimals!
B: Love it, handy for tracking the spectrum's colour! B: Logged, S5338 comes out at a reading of 0.119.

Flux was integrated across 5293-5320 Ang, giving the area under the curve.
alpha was 136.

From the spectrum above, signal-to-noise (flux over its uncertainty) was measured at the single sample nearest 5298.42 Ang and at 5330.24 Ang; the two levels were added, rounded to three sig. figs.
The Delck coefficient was 16.7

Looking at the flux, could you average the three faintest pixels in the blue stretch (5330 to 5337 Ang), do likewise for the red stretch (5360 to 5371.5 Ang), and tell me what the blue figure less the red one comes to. -0.5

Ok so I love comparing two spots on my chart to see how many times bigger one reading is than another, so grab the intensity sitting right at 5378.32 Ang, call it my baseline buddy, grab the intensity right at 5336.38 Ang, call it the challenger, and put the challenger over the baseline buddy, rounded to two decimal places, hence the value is 0.95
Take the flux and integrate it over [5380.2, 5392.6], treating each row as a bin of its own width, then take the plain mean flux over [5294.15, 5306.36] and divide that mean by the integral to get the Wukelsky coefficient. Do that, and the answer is 0.0791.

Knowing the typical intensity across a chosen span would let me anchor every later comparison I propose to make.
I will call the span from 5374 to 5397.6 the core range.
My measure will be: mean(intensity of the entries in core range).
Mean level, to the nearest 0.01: 5.23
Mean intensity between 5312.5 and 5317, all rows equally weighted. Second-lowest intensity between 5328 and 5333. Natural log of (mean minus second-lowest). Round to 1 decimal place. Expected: -0.7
